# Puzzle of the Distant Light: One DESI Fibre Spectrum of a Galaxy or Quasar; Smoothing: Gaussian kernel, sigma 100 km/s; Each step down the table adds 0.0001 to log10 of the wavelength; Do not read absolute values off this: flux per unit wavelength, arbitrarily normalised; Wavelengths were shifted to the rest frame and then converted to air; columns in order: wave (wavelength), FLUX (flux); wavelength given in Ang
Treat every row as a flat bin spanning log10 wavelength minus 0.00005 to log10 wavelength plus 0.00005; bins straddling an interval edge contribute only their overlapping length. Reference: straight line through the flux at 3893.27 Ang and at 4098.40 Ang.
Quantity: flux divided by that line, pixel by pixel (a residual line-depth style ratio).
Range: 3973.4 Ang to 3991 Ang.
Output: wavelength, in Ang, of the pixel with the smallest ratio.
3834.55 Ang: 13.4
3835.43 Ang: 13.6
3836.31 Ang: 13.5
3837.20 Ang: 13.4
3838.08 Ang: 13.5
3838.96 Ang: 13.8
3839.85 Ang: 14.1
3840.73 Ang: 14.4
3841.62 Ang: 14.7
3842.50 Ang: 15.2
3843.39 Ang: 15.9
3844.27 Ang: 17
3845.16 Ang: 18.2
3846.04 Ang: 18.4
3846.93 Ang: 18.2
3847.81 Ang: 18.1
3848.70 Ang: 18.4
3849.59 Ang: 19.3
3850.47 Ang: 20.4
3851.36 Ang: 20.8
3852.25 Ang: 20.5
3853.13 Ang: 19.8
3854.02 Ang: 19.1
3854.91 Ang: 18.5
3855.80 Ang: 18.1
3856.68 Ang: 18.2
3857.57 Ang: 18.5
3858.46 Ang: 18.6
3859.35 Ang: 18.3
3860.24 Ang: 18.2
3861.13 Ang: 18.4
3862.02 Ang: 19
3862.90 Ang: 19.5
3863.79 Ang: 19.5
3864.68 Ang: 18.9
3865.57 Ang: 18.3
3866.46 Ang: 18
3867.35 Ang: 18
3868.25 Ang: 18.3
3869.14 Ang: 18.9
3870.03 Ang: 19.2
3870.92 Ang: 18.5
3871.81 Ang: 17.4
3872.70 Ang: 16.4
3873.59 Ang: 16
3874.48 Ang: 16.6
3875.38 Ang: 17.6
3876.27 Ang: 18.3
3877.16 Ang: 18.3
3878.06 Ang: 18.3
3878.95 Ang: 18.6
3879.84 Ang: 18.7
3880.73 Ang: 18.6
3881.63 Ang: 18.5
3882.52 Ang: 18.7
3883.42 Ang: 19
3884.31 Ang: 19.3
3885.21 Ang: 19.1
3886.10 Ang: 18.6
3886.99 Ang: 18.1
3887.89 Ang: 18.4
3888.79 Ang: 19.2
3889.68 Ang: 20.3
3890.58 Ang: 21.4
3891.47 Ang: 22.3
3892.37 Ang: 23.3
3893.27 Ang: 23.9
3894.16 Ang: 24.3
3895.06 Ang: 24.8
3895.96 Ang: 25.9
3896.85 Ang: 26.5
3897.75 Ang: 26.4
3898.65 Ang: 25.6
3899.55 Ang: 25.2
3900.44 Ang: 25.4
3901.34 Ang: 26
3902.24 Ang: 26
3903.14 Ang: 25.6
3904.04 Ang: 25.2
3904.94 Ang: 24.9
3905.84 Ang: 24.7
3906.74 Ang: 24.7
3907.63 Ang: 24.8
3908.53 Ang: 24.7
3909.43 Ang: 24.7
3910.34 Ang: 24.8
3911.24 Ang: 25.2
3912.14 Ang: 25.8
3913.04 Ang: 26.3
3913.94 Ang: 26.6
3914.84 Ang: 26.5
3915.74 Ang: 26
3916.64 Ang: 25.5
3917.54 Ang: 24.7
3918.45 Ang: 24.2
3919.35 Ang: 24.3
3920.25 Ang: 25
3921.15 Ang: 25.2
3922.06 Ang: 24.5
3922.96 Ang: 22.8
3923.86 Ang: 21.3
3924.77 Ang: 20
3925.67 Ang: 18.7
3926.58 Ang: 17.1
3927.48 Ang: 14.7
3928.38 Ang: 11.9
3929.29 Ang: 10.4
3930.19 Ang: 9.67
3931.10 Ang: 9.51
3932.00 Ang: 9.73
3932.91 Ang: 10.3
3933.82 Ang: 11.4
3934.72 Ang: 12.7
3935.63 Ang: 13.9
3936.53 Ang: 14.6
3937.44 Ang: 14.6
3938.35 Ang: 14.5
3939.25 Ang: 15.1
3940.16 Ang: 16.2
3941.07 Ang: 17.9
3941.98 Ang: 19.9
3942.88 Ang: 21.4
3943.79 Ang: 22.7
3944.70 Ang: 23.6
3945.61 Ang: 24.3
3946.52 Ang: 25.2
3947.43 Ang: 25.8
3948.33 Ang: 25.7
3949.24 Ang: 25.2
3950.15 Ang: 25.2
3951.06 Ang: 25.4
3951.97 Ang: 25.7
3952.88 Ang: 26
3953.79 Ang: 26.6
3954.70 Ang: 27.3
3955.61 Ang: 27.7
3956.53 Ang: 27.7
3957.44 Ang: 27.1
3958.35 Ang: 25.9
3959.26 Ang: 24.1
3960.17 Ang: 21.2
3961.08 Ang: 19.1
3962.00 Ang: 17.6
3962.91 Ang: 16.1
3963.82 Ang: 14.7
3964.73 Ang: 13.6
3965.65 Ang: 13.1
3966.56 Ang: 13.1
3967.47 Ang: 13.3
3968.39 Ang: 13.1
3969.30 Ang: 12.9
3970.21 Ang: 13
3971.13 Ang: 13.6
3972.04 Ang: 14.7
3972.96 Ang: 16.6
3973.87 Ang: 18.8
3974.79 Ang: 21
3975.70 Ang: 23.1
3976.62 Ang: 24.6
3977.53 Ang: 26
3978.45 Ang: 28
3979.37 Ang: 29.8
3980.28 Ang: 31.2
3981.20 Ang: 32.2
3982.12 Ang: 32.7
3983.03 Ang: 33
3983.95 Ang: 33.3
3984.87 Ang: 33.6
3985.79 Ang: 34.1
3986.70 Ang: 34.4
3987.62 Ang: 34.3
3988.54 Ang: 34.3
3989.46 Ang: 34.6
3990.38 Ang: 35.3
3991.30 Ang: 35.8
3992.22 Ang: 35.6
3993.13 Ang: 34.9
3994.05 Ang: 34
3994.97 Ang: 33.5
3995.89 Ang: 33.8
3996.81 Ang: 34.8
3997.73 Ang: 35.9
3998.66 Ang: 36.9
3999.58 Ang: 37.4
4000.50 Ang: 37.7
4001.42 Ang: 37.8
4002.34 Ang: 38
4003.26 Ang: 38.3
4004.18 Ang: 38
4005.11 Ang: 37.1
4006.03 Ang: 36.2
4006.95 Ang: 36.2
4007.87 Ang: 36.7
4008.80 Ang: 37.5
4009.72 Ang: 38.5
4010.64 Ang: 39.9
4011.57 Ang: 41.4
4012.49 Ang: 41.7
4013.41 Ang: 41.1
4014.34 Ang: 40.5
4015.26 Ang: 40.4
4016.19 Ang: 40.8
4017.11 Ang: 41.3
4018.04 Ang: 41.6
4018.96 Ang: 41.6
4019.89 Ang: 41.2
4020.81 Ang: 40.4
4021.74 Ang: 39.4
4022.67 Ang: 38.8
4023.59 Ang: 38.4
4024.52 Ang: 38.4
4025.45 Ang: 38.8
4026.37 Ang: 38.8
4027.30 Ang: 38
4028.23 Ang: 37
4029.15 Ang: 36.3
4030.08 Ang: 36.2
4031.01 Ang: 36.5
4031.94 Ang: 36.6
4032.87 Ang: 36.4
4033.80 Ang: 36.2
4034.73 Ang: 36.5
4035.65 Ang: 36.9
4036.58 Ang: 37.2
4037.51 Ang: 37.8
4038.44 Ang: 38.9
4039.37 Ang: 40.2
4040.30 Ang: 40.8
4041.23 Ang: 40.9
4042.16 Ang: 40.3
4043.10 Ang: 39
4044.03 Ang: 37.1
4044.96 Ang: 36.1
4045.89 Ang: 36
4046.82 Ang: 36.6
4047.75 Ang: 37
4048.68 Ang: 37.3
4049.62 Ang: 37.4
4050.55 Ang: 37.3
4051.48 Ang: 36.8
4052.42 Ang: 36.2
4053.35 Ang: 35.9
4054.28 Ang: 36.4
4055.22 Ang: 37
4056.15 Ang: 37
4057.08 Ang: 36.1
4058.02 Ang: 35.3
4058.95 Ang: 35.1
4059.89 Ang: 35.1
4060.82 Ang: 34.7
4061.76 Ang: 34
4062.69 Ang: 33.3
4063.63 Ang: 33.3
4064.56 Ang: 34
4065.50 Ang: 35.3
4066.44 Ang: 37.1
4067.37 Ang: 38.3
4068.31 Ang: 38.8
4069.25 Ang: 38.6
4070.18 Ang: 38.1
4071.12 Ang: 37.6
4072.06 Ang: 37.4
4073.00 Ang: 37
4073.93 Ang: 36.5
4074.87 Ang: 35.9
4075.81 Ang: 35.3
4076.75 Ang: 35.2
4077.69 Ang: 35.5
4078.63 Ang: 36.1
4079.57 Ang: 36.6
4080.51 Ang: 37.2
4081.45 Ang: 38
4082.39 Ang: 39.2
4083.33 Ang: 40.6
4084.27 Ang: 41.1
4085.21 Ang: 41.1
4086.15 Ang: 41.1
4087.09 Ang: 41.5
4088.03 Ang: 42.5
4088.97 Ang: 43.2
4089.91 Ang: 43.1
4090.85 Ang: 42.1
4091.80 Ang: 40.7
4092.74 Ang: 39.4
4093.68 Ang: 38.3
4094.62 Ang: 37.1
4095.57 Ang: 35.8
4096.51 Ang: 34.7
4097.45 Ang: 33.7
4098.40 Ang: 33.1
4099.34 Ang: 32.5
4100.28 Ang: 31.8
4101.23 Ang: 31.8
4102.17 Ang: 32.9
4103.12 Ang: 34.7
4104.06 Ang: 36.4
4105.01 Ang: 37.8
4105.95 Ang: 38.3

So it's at 3973.87 Ang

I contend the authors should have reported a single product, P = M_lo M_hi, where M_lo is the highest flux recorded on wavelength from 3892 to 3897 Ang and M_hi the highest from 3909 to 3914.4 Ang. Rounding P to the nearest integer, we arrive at 705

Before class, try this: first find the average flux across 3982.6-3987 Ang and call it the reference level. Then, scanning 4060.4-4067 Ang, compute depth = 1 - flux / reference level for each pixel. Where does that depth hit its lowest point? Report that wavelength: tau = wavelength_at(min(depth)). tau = 4066.44 Ang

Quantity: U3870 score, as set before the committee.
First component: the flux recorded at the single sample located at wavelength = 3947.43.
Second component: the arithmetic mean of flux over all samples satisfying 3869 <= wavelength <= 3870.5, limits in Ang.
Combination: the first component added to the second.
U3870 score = 45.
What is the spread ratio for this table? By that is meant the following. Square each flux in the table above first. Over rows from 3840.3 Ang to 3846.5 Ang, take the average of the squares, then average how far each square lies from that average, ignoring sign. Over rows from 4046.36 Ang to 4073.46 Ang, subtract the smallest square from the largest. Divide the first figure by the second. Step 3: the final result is 0.115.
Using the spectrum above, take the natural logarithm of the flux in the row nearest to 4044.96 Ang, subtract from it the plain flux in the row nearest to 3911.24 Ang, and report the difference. -22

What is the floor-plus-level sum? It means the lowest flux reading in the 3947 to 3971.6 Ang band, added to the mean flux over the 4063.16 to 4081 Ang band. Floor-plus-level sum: 49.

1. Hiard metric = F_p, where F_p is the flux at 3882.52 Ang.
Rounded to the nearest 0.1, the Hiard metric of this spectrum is 18.7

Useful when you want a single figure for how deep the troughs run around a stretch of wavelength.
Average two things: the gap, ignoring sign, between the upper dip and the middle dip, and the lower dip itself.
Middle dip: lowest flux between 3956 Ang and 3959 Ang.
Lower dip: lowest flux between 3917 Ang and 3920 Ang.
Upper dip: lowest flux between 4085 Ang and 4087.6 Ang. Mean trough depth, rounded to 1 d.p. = 19.7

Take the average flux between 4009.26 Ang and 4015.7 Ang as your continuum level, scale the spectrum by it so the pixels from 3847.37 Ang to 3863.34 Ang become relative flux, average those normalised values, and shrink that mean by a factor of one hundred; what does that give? 0.0047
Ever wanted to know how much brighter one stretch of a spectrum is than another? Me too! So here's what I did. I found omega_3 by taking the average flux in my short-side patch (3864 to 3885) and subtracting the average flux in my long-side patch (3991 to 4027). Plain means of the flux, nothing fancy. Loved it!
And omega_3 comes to -20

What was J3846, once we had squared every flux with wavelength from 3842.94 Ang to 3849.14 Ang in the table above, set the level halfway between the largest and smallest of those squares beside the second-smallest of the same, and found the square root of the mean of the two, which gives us 17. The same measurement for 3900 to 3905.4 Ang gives 25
